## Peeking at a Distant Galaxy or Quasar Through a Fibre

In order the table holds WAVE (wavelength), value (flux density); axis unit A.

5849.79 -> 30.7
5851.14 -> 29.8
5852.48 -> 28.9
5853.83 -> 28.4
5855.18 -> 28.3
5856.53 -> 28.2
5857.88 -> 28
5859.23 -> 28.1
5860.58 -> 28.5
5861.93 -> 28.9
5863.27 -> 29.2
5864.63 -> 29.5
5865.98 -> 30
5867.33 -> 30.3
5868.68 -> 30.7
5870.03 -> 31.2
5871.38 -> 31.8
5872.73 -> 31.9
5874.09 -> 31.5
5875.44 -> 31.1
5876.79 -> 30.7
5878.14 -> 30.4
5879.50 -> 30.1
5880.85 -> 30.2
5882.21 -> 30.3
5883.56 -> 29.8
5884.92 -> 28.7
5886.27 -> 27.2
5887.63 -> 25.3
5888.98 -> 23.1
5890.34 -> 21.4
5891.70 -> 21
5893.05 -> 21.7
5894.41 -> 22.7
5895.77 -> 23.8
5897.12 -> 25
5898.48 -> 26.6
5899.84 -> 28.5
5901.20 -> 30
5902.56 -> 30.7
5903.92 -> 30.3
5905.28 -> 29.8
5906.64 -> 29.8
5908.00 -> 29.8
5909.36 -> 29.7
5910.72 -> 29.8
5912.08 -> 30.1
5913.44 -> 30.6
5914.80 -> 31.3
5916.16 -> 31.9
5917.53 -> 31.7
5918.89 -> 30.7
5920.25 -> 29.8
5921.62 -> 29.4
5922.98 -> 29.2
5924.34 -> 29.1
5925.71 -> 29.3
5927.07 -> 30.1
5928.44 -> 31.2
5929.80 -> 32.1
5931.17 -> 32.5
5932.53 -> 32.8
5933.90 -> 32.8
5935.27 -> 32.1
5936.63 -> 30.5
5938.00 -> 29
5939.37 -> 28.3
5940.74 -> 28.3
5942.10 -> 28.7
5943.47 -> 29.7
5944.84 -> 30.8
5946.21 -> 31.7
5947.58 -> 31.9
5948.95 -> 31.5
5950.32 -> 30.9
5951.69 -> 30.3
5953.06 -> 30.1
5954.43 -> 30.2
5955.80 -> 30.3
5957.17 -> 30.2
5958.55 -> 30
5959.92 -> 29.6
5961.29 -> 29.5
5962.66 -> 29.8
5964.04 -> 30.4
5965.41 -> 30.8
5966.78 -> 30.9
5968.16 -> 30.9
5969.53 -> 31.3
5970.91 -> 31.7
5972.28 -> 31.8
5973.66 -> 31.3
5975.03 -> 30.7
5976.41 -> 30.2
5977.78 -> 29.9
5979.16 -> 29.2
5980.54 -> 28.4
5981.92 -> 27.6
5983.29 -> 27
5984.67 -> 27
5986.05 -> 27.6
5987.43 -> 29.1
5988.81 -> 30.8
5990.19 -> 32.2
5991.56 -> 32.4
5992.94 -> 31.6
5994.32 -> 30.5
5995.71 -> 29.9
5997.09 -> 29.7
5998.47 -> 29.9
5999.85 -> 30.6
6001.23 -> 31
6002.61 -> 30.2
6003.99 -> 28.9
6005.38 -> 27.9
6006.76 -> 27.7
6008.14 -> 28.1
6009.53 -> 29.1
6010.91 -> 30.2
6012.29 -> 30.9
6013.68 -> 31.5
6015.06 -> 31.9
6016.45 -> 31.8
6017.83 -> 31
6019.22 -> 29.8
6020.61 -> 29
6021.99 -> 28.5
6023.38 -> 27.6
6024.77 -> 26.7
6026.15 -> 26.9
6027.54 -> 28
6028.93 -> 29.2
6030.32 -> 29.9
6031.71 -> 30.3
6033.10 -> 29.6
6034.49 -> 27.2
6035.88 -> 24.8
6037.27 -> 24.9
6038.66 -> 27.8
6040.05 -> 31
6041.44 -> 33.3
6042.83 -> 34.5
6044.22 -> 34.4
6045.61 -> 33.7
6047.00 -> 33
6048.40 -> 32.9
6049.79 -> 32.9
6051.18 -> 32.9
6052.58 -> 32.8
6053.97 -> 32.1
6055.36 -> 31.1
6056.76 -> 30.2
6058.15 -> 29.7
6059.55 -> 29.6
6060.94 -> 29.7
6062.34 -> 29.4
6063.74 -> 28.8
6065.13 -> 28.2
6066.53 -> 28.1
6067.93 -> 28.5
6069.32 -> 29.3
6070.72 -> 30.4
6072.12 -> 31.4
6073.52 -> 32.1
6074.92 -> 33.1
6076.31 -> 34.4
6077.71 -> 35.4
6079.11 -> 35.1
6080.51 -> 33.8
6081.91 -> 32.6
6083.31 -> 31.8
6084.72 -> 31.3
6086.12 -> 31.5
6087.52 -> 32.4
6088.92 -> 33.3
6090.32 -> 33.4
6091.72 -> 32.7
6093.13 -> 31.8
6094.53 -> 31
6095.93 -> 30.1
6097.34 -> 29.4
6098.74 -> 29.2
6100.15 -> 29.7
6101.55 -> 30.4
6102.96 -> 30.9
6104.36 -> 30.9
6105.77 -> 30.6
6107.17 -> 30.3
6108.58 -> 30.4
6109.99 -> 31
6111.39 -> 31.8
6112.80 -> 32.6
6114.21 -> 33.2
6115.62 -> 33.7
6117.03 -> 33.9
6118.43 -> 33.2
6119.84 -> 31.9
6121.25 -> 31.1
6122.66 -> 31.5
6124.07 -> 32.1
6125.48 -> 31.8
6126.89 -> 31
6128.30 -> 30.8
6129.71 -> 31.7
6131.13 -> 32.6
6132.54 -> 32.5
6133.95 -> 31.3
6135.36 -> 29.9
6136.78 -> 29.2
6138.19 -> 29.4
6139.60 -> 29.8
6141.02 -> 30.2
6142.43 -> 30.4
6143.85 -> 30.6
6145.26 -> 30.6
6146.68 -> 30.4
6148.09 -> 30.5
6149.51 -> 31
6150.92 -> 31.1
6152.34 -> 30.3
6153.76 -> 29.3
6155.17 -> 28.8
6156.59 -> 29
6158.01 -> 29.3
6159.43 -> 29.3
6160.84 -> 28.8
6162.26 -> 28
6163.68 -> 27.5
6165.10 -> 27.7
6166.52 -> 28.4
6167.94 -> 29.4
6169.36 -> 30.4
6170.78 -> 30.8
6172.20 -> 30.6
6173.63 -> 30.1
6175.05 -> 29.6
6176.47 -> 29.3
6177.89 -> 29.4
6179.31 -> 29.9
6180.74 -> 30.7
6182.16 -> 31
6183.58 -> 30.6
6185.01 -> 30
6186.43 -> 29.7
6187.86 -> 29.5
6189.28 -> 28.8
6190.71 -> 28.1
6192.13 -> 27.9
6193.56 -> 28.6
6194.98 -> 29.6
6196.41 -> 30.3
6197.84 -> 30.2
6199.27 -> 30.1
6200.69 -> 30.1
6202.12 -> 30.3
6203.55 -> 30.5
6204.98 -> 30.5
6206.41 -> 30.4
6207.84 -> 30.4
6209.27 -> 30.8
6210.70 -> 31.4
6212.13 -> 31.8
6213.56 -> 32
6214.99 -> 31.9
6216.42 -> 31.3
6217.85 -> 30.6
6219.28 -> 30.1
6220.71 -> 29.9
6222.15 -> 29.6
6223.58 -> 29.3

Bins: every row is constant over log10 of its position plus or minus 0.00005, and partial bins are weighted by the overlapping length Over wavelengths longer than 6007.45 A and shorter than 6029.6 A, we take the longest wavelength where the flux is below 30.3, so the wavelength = 6028.93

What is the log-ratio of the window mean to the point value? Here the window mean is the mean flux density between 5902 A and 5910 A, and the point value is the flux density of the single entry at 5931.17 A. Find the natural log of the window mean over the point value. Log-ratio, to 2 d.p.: -0.08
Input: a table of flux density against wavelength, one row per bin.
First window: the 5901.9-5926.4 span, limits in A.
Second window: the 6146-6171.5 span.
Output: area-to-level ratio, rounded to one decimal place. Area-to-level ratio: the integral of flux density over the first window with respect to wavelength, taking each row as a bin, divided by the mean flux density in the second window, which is 25.1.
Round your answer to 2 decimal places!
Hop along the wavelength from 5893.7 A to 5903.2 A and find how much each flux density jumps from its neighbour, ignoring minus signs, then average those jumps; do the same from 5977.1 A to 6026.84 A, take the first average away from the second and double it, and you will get -1.23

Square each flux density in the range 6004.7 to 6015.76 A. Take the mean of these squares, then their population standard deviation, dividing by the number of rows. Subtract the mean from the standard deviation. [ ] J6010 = -789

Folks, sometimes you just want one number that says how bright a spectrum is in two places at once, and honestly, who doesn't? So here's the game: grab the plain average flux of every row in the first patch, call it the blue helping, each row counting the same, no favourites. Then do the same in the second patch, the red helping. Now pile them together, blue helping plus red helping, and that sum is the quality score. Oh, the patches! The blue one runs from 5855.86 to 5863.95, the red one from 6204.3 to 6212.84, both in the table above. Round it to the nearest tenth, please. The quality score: 59.4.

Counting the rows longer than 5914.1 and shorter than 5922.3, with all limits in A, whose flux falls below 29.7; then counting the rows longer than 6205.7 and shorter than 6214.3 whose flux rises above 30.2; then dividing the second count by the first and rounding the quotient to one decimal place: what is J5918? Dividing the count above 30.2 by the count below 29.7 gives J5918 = 6.0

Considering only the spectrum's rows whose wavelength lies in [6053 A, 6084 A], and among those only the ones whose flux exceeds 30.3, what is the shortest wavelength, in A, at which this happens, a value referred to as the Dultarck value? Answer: 6053.97 A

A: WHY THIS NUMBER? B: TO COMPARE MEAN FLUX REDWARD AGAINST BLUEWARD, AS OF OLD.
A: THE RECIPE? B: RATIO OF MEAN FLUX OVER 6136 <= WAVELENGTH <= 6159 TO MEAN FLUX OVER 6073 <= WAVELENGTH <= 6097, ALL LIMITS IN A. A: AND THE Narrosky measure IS 0.92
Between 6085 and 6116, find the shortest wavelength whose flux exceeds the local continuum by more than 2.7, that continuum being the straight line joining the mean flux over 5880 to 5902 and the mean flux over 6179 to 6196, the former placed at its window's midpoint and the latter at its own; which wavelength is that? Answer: 6086.12 A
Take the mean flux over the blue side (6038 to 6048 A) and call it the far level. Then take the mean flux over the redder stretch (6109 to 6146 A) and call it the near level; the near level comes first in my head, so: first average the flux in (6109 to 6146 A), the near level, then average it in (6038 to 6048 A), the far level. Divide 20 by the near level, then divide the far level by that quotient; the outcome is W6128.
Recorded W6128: 51.2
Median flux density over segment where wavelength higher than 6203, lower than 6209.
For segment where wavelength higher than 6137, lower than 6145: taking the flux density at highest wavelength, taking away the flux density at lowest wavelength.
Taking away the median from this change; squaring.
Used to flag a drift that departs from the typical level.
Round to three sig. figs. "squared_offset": 856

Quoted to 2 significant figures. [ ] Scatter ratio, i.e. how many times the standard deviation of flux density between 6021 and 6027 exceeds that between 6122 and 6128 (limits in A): 1.7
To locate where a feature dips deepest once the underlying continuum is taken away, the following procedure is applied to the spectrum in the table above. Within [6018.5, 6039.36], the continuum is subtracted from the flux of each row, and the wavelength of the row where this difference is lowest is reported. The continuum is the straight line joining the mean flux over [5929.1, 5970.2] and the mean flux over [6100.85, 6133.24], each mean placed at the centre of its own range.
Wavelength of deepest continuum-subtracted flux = 6035.88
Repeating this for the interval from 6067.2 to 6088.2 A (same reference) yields 6067.93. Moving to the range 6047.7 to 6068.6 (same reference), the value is 6066.53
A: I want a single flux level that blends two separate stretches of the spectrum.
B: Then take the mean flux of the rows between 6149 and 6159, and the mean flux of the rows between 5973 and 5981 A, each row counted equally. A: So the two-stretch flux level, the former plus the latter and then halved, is 29.9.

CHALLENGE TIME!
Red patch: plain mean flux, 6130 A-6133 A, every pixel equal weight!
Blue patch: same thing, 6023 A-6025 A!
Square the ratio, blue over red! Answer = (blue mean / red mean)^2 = 0.70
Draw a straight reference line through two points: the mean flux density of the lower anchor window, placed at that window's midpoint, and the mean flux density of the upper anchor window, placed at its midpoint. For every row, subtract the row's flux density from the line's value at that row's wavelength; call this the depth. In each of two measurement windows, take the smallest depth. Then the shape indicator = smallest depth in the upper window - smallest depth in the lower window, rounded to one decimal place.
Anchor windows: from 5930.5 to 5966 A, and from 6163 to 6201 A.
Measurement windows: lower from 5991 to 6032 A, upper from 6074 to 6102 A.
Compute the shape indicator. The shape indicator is -3.3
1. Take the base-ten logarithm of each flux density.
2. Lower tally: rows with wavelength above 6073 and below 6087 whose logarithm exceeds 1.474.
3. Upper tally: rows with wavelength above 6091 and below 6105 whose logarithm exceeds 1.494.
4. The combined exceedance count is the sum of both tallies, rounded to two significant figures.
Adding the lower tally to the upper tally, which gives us 12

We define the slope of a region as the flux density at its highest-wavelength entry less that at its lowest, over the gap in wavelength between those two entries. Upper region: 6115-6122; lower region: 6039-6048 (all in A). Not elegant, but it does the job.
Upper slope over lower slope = -1.6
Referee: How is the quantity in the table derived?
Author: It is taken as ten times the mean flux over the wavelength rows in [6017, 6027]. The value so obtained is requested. 285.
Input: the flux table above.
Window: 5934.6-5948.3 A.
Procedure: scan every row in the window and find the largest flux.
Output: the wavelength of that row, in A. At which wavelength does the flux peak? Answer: 5935.27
